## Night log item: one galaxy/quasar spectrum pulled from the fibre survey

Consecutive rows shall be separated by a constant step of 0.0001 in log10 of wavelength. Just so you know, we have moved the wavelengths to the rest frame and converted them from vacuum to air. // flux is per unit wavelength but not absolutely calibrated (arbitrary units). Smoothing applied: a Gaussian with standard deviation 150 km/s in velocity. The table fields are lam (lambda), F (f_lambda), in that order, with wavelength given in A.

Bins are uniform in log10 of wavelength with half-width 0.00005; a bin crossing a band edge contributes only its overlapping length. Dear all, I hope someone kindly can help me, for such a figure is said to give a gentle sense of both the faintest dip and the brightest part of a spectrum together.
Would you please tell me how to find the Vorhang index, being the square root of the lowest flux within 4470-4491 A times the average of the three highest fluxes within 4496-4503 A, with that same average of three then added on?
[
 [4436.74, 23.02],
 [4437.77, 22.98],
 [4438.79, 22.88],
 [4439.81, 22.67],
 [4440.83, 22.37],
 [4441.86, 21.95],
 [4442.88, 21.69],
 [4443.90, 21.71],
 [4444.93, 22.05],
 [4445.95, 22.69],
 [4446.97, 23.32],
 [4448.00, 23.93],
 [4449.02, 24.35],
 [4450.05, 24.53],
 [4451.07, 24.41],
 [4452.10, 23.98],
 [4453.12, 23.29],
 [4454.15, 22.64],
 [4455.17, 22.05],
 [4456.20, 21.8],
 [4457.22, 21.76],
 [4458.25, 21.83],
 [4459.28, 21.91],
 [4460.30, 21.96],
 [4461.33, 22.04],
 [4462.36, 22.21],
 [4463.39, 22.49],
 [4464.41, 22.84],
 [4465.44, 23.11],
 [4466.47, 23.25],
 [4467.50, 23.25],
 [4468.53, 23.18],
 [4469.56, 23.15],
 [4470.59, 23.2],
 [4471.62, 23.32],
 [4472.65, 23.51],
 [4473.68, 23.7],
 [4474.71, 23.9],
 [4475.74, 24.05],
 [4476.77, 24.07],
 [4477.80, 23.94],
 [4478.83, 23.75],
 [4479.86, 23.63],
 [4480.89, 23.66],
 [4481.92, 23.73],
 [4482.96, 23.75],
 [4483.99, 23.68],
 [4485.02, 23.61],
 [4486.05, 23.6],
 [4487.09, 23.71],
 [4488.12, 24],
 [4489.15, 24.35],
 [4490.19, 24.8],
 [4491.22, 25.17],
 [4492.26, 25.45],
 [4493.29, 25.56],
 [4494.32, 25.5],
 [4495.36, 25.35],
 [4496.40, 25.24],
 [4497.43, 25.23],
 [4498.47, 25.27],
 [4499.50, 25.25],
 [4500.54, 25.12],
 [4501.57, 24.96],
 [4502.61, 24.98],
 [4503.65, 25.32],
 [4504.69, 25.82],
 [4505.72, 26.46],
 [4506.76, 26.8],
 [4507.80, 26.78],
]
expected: 49.5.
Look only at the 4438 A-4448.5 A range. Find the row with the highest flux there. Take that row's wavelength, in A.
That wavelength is 4448.00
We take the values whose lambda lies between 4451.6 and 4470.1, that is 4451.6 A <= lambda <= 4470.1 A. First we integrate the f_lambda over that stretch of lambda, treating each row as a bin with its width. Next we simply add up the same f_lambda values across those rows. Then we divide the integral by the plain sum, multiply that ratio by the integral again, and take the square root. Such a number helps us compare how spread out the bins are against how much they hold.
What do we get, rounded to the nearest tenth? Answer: 20.7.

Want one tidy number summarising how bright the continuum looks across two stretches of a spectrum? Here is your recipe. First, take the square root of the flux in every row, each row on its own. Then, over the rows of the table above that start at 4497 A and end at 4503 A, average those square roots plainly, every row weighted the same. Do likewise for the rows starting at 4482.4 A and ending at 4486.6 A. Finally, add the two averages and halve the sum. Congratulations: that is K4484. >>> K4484 4.94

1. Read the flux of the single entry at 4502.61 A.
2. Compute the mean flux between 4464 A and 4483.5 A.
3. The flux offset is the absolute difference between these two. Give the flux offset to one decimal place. 1.5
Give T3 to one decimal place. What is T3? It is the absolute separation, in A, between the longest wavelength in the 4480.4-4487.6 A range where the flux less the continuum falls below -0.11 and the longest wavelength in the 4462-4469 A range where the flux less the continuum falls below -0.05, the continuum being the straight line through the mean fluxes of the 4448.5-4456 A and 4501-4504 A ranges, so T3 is 18.6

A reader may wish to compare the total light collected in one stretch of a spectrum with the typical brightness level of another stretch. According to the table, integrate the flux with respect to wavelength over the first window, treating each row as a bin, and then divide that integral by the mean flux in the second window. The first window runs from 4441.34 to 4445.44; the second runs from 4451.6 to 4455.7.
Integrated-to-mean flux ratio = 3.89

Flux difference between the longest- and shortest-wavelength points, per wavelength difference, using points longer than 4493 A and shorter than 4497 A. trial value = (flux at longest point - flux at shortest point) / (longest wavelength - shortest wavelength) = -0.10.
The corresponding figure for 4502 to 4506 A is 0.48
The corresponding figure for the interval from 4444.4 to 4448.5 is 0.61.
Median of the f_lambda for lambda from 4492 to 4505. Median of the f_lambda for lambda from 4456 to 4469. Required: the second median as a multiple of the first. 0.88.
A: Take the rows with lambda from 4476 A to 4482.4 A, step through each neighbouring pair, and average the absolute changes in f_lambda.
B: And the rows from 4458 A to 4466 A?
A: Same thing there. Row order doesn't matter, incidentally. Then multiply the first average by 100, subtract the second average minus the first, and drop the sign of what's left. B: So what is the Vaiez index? 11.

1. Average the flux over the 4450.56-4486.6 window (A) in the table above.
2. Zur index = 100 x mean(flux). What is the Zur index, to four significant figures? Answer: 2315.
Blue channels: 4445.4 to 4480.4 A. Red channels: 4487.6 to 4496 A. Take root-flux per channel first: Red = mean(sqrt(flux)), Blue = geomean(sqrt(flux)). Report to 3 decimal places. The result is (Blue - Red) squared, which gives 0.037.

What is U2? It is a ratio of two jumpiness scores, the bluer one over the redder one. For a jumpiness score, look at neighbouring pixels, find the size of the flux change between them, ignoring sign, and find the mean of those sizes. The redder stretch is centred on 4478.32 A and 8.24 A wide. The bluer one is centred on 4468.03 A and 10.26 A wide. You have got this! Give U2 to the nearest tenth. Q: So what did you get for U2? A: 1.3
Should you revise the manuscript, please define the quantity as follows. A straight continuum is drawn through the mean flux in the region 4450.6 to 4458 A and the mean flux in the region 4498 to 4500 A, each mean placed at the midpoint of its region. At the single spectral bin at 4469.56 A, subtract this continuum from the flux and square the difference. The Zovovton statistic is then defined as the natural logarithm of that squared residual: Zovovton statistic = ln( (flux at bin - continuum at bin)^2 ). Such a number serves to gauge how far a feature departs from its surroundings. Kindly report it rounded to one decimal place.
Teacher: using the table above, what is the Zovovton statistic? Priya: -1.3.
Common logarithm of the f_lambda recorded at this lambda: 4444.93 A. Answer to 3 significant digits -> 1.34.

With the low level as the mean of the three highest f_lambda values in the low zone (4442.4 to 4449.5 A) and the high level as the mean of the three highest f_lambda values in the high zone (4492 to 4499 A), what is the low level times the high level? 609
